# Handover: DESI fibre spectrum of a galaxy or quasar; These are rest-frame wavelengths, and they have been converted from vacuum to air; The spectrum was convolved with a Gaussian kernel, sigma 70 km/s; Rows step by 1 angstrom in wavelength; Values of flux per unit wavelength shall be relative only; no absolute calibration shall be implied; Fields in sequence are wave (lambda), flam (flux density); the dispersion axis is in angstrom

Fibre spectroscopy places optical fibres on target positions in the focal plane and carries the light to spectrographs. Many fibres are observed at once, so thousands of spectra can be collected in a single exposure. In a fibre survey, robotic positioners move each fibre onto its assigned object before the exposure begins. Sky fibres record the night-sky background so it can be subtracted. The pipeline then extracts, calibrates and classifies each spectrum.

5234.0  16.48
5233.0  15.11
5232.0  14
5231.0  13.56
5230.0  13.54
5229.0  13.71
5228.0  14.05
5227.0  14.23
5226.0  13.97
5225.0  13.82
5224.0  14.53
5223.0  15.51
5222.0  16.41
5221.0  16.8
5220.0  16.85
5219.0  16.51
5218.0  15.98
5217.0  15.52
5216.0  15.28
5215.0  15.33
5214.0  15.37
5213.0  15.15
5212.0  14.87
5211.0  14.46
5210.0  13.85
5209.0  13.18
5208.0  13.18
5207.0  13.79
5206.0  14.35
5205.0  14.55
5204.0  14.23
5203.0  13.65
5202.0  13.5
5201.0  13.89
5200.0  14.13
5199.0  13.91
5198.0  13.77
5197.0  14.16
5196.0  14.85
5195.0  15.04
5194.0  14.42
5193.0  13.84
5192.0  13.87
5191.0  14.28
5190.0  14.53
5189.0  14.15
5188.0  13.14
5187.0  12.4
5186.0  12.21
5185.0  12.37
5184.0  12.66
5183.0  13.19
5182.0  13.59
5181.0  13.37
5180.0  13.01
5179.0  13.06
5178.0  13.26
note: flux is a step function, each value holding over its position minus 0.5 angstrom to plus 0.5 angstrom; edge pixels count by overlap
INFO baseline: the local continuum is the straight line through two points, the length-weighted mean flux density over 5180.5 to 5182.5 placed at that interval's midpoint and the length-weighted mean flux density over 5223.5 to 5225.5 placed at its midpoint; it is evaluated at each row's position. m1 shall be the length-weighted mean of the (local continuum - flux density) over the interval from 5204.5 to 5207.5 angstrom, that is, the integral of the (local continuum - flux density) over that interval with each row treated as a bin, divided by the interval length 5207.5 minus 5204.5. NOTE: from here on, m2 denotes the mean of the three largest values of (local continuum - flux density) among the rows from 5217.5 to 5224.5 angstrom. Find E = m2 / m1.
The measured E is 3.4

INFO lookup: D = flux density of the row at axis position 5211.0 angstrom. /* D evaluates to 14.46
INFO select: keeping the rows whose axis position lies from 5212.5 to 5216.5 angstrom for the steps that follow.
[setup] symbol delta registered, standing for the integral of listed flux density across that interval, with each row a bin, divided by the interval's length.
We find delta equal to 15.3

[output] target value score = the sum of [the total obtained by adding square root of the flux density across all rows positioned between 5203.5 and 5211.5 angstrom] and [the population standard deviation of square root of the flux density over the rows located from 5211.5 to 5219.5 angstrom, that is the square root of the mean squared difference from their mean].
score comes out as 29.9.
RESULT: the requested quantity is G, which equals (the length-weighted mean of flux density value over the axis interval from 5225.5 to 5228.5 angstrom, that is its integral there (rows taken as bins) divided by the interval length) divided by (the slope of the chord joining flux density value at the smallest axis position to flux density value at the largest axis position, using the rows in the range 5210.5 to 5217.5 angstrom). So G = 80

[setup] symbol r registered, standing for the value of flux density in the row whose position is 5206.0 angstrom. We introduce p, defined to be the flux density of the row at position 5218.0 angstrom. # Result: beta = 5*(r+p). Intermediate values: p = 15.98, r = 14.35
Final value 152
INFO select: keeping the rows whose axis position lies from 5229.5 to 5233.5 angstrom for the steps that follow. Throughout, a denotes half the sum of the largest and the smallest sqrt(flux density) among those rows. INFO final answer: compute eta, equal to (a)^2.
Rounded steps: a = 3.78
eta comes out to 14.3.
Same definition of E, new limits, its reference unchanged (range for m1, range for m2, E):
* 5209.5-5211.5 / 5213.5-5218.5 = 6.3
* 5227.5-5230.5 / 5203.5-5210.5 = 1.1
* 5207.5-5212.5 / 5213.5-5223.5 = -39.9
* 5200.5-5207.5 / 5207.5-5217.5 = -3.5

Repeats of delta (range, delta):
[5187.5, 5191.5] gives 14.0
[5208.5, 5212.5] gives 14.1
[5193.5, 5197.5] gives 14.6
